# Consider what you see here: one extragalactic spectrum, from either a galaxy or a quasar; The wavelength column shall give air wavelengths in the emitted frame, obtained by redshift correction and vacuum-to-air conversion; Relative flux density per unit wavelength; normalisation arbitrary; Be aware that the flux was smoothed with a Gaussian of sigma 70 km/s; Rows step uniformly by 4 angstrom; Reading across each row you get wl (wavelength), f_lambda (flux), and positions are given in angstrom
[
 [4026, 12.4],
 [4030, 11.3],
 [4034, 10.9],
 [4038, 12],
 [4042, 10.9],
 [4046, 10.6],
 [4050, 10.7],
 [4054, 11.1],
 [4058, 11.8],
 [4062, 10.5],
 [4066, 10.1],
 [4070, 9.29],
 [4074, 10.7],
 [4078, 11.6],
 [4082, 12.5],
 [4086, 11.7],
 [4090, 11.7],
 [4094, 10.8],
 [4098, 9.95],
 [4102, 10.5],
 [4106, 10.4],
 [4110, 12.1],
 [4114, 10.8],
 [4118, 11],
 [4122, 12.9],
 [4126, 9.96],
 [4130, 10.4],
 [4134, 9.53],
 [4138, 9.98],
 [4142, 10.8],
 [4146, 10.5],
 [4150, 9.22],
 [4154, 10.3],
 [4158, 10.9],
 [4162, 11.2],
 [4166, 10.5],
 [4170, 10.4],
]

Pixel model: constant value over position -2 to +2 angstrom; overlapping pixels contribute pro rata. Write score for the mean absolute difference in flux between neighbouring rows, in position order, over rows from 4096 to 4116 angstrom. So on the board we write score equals 0.91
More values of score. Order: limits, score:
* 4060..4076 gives 0.87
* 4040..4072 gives 0.57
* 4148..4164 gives 0.66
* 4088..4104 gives 0.77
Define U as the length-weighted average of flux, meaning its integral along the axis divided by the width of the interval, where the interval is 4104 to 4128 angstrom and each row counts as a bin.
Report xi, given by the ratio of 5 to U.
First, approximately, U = 11.2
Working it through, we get 0.447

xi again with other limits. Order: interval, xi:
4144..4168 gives 0.479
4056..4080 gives 0.469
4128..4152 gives 0.496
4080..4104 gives 0.447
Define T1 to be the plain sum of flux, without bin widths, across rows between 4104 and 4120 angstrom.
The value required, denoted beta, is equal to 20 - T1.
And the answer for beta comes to -24.3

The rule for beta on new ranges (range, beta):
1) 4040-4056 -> -23.3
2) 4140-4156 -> -20.8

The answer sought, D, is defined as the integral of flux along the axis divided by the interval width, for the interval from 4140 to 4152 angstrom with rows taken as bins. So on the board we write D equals 10.2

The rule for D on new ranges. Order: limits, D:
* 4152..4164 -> 10.8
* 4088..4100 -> 10.8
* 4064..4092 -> 11.1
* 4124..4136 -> 10.0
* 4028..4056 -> 11.1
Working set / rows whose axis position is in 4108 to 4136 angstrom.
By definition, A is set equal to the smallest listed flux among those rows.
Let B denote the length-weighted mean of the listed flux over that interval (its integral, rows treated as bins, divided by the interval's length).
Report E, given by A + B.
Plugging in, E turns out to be 20.5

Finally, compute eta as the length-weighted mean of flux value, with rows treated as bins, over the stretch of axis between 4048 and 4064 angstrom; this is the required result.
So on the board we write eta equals 11.0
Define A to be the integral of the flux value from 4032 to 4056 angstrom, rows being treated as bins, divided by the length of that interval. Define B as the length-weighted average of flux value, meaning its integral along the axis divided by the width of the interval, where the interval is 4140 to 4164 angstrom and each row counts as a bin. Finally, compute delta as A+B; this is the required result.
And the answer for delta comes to 21.5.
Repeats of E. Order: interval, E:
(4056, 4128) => 20.3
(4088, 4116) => 20.8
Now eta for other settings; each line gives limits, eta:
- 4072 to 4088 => 11.6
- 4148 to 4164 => 10.4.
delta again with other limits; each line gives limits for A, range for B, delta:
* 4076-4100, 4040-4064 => 22.3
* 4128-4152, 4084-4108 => 20.9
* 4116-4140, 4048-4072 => 21.2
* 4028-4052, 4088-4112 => 22.0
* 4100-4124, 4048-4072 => 21.9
